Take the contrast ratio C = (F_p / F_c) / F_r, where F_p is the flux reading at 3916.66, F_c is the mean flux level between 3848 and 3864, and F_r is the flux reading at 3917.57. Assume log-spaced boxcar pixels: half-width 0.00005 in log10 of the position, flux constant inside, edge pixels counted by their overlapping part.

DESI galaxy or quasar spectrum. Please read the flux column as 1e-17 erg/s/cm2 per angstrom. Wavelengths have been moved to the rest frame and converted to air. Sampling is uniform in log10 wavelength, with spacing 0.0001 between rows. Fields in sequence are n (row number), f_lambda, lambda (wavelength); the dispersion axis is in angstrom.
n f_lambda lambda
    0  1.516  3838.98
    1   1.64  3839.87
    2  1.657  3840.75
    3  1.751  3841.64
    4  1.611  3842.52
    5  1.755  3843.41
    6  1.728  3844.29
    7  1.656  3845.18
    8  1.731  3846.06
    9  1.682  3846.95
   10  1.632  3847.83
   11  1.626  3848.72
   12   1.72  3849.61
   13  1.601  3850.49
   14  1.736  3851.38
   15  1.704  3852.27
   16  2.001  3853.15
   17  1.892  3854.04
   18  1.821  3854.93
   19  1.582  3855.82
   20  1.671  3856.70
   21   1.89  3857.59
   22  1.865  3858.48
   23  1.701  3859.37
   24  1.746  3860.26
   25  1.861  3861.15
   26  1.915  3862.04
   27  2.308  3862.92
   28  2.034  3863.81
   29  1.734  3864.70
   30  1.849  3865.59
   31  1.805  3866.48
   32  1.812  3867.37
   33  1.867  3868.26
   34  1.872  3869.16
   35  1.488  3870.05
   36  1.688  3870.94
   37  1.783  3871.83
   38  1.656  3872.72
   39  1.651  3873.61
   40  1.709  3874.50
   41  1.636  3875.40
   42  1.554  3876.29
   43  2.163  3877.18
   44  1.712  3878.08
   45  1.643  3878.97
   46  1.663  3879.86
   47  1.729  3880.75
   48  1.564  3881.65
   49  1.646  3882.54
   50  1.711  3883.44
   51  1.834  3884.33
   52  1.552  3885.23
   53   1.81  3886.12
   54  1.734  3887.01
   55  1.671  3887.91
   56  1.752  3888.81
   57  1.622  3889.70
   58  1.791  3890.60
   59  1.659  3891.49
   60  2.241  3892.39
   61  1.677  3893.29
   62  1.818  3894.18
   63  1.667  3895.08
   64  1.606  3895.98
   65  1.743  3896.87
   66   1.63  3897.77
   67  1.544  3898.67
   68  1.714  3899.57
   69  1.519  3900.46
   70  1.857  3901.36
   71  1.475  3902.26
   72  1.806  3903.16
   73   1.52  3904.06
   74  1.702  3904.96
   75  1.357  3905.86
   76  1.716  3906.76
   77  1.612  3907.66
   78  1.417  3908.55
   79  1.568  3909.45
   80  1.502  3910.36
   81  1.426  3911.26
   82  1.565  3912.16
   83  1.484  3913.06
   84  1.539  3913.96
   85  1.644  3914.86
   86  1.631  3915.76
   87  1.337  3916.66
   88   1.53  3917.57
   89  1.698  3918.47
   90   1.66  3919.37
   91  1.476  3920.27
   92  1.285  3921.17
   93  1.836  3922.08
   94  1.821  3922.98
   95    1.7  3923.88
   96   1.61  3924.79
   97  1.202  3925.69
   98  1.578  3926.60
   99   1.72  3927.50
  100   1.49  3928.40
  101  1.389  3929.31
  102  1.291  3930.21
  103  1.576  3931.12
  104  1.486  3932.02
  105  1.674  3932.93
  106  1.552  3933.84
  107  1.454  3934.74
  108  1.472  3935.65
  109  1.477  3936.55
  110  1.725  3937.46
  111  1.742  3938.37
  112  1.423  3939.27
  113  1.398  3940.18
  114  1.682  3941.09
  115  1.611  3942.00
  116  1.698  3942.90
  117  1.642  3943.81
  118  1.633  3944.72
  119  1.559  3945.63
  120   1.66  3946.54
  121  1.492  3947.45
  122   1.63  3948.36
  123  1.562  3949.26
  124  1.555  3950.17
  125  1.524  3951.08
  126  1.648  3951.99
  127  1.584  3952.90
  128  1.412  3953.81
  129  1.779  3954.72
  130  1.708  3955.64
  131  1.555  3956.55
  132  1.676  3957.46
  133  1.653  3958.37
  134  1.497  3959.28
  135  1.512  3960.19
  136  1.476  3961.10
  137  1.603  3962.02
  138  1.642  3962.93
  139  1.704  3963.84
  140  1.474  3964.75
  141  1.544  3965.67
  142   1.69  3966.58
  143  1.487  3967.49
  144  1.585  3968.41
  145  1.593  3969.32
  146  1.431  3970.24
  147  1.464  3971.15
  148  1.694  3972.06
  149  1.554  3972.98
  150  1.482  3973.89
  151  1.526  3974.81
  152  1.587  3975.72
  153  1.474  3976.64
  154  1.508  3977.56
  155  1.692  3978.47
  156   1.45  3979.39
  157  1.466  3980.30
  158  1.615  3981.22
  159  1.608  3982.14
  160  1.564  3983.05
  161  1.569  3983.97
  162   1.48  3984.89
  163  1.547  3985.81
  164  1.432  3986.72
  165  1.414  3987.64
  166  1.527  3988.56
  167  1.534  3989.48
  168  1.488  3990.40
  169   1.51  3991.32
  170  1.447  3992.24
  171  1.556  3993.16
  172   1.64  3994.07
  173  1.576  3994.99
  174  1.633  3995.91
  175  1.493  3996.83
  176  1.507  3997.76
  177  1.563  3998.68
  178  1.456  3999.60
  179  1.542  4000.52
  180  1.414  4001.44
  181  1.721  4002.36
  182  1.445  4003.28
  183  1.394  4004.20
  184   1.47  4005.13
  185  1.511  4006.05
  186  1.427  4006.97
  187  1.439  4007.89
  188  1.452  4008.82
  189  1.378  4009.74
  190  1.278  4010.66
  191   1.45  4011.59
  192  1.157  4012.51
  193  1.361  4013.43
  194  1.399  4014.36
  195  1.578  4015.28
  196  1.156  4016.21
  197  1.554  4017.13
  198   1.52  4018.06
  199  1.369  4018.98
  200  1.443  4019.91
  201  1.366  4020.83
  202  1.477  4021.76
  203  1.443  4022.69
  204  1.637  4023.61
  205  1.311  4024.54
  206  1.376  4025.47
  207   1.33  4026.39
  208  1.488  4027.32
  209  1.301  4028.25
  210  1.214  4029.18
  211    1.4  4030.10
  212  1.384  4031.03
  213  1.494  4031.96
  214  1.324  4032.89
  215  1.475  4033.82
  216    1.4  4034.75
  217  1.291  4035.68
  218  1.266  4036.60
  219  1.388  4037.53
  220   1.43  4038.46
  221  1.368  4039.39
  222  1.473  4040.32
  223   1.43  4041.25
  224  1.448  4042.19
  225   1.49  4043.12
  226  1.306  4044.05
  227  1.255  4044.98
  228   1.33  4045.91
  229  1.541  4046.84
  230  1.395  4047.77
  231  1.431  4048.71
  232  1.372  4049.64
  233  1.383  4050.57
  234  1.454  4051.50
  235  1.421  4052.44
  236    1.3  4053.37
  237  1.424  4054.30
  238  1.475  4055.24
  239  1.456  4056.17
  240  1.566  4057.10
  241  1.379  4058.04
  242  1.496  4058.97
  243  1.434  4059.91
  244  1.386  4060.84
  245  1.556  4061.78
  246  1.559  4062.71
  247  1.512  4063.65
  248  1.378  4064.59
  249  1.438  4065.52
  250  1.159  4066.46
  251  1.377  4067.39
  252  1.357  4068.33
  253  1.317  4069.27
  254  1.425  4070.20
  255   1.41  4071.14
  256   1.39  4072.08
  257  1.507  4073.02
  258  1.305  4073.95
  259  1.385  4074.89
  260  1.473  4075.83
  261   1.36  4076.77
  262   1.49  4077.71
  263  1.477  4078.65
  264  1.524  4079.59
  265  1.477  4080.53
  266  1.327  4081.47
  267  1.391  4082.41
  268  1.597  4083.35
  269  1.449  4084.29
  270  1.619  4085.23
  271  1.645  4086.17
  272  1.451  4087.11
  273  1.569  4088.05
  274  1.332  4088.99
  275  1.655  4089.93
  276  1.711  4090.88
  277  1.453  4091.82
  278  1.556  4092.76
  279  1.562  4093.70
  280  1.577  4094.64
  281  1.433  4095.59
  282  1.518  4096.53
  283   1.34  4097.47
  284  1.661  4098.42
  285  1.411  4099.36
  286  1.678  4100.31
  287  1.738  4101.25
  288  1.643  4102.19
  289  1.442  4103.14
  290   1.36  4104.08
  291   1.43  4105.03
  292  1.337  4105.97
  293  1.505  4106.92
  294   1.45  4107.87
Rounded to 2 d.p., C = 0.48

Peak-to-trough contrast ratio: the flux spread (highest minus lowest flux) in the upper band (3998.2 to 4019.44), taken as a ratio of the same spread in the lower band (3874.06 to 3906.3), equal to 0.6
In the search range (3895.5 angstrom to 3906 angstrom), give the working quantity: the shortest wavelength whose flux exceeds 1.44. 3895.98 angstrom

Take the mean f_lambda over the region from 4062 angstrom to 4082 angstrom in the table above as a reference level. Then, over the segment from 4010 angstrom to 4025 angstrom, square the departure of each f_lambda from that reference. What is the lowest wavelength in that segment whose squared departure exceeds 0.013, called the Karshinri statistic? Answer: 4010.66 angstrom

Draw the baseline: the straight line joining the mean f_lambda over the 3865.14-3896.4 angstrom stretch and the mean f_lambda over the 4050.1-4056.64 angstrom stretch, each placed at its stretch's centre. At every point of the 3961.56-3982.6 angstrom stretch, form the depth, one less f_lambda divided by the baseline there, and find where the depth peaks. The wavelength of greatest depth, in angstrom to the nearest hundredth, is 3970.24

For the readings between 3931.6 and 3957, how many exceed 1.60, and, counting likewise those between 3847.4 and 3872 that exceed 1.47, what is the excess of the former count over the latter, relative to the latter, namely -0.54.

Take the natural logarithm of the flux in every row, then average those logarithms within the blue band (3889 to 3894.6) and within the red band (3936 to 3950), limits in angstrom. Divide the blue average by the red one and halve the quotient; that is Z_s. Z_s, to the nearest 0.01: 0.63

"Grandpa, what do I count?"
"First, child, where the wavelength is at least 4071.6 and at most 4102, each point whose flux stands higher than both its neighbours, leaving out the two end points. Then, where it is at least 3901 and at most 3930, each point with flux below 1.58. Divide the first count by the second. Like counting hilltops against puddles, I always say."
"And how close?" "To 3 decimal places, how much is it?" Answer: 0.611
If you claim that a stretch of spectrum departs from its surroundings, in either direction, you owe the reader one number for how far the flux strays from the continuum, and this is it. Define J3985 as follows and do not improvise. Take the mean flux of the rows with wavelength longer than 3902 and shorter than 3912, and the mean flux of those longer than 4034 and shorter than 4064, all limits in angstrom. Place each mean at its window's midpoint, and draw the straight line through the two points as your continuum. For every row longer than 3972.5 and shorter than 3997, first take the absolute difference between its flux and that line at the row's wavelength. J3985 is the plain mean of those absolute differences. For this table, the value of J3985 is 0.068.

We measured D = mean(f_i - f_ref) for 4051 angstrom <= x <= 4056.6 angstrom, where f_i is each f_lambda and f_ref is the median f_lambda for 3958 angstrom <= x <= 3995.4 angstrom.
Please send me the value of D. -0.11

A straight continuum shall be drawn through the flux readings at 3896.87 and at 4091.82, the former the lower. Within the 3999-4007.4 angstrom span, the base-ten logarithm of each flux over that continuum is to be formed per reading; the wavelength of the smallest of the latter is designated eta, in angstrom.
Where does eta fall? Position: 4004.20 angstrom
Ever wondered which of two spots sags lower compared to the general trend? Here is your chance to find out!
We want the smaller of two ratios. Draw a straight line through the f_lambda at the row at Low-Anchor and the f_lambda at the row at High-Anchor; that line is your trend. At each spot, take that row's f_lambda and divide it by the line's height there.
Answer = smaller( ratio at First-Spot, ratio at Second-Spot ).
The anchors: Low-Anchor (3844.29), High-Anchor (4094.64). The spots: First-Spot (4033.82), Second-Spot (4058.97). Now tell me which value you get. 0.91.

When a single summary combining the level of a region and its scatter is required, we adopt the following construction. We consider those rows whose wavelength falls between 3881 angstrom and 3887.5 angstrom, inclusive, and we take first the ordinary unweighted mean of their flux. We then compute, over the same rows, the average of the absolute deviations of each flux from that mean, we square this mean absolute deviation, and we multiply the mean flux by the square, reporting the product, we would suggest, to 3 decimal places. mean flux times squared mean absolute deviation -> 0.014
